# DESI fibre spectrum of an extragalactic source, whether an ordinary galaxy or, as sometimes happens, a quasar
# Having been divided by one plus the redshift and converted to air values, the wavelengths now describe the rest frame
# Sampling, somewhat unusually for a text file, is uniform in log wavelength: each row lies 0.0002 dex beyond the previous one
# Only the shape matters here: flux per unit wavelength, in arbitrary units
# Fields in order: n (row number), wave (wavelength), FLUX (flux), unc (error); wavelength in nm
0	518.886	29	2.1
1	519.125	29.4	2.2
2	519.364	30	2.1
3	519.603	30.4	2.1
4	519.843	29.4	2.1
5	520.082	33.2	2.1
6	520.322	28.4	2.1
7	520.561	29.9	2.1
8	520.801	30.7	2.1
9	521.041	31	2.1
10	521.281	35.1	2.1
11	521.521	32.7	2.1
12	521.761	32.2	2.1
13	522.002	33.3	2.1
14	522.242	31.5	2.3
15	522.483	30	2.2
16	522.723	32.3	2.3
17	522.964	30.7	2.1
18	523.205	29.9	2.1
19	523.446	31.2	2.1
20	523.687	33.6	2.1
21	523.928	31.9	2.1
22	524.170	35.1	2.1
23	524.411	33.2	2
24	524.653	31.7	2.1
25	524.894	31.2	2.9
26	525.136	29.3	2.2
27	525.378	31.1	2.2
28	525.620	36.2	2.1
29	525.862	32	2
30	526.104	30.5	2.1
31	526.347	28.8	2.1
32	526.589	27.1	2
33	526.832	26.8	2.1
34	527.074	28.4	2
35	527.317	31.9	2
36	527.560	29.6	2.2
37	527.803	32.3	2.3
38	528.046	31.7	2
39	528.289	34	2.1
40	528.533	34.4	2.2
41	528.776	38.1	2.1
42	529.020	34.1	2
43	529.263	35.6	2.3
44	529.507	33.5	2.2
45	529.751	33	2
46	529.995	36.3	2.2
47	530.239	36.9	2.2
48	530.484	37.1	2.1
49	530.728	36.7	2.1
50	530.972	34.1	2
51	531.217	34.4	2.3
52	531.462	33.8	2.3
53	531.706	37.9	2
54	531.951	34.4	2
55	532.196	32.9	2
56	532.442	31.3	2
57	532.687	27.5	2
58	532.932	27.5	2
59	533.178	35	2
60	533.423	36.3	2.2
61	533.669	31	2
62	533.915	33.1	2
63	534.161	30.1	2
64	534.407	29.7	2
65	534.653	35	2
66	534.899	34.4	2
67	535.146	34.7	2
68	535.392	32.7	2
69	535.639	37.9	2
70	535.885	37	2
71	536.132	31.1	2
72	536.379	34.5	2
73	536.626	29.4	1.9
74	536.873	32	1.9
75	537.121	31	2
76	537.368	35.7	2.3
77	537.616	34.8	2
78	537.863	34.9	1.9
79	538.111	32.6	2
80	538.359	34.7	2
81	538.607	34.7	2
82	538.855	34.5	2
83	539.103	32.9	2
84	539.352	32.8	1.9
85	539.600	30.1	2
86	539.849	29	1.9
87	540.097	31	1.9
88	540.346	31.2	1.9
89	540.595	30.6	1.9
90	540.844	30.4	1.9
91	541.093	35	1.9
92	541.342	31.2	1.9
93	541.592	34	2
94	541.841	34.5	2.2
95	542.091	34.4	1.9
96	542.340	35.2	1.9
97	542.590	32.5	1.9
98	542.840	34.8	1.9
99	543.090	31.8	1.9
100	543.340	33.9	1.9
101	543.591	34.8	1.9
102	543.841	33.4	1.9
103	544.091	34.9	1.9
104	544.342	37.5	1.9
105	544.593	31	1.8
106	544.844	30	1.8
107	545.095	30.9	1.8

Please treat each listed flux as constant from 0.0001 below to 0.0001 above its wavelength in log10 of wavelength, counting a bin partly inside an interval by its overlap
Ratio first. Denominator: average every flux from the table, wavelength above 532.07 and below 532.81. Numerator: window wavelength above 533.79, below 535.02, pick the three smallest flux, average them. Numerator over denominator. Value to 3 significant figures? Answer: 1.01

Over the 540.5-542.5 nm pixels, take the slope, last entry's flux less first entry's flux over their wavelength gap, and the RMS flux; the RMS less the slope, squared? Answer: 935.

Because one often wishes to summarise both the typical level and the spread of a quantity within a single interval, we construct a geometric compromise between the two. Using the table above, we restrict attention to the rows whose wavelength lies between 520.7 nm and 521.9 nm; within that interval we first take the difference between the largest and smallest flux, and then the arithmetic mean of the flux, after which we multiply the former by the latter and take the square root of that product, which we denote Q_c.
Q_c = 11.9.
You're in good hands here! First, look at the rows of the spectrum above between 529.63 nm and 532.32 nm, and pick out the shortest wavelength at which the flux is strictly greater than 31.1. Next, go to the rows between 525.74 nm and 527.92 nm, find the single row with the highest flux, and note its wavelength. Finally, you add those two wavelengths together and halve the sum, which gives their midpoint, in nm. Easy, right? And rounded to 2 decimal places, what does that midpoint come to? 528.78 nm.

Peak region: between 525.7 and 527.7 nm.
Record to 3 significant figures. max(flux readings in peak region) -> 32.0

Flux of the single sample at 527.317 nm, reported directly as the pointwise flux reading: 31.9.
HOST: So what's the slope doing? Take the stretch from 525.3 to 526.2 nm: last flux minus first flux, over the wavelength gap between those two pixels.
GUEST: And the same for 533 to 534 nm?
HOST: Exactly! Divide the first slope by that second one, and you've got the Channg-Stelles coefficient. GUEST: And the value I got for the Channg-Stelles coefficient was 0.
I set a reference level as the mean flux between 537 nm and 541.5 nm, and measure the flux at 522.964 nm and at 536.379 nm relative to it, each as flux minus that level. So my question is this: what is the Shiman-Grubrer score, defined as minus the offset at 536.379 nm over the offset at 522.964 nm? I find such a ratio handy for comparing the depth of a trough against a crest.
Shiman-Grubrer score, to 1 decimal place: 1.0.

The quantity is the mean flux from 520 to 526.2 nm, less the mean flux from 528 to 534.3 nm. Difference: -2.0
